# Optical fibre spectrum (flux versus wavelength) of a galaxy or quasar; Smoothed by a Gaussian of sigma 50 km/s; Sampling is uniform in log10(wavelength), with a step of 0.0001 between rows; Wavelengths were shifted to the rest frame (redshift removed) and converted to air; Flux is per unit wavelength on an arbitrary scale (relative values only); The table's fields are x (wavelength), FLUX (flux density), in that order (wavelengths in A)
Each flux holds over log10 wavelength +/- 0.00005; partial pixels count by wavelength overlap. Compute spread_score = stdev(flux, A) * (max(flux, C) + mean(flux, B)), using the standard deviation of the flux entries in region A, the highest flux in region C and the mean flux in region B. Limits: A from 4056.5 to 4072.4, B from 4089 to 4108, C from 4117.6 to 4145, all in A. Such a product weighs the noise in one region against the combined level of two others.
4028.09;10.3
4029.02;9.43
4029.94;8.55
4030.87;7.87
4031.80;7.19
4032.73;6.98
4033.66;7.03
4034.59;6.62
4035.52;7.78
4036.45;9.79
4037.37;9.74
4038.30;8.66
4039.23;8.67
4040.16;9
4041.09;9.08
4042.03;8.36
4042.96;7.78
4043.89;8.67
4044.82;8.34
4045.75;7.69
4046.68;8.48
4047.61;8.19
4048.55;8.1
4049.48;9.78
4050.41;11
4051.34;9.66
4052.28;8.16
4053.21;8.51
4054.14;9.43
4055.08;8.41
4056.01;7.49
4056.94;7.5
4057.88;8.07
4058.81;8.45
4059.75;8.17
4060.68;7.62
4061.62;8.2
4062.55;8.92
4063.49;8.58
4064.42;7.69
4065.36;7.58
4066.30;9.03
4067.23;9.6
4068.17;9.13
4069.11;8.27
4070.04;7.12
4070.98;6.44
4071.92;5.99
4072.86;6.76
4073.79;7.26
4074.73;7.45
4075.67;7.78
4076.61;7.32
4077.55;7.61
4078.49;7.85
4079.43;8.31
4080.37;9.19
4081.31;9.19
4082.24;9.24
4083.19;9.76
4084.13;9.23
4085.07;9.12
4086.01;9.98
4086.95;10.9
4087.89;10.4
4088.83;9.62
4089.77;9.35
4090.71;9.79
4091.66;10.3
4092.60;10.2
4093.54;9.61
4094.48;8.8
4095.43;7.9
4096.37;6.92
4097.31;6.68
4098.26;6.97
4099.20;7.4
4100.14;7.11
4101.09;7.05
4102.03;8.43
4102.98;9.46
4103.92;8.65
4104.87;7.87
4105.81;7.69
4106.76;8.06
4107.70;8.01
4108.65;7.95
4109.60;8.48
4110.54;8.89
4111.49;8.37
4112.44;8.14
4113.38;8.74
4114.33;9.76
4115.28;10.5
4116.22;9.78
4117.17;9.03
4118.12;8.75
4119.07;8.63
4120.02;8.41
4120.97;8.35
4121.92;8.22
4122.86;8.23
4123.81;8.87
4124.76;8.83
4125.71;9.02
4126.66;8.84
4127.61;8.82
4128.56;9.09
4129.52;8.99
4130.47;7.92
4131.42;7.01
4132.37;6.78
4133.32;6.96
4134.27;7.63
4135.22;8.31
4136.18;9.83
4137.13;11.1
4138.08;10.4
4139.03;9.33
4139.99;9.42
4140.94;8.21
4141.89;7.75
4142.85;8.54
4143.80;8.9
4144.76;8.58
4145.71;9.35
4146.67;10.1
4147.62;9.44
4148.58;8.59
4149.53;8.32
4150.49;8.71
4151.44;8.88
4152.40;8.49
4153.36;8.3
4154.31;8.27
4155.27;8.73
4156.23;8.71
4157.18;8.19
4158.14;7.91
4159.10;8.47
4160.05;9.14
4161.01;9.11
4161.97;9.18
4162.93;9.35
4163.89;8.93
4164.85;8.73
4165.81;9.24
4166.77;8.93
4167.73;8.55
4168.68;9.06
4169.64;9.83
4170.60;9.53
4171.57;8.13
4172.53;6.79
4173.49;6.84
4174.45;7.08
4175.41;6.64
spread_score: 18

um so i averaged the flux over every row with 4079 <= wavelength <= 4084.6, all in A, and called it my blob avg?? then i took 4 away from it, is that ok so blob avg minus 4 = 5.2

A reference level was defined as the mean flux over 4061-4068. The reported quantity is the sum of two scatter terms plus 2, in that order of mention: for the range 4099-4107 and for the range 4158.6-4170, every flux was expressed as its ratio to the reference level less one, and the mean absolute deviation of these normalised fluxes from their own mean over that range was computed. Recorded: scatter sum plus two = 2.10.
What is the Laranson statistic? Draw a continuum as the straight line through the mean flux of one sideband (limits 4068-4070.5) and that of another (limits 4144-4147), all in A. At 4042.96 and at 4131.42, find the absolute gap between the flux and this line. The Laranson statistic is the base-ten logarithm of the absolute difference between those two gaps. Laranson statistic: 0.3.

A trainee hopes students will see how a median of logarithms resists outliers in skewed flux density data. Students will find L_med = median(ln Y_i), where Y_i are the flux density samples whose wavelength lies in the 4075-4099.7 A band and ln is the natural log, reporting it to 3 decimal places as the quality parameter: 2.218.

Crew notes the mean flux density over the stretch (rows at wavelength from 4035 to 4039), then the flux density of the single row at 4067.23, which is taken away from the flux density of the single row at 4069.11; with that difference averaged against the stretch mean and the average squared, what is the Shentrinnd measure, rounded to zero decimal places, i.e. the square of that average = 15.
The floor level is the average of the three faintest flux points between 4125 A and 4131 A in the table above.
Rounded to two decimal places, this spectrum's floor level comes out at 8.53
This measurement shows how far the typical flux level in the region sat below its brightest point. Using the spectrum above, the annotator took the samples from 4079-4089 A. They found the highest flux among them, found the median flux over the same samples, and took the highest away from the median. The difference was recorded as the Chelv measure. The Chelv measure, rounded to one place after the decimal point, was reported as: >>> -1.7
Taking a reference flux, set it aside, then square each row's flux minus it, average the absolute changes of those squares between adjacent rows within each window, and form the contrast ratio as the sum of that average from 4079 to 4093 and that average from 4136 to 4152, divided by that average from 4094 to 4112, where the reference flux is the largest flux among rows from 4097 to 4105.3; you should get 1.0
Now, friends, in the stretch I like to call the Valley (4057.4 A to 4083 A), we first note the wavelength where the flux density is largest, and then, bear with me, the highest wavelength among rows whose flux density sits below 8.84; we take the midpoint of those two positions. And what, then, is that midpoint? 4073.3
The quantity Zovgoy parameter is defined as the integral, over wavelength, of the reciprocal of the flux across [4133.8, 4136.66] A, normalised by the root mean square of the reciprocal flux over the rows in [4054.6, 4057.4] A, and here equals 2.61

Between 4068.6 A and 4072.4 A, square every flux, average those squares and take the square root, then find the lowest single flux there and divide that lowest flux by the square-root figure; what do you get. 0.85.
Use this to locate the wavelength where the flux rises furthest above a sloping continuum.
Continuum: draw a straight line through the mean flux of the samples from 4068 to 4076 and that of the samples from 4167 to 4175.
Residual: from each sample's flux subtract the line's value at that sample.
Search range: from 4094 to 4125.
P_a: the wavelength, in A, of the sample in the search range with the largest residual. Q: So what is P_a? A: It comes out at 4115.28 A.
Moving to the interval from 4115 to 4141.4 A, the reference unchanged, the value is 4137.13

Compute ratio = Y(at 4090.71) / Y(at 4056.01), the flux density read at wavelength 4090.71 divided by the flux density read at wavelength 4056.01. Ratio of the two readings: 1.31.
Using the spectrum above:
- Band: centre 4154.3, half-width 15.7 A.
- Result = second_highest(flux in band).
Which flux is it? 9.83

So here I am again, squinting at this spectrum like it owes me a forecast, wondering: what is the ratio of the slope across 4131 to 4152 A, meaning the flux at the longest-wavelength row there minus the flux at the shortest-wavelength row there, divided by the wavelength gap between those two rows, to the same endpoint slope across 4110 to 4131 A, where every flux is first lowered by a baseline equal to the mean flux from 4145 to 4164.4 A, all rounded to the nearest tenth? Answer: -1.9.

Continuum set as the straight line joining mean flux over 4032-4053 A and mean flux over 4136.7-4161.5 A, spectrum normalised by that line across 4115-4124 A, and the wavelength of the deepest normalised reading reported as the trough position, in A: 4121.92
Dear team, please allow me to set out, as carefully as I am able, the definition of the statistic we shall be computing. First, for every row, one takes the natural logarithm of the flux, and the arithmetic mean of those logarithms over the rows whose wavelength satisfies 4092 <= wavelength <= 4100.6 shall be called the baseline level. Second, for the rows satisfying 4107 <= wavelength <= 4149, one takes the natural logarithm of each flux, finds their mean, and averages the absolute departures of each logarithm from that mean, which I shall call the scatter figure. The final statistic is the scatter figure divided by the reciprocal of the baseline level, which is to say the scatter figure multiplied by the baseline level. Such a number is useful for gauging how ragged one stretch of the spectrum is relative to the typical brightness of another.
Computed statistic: 0.16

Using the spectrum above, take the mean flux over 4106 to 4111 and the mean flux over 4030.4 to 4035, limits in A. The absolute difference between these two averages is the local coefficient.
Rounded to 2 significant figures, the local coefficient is 1.1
